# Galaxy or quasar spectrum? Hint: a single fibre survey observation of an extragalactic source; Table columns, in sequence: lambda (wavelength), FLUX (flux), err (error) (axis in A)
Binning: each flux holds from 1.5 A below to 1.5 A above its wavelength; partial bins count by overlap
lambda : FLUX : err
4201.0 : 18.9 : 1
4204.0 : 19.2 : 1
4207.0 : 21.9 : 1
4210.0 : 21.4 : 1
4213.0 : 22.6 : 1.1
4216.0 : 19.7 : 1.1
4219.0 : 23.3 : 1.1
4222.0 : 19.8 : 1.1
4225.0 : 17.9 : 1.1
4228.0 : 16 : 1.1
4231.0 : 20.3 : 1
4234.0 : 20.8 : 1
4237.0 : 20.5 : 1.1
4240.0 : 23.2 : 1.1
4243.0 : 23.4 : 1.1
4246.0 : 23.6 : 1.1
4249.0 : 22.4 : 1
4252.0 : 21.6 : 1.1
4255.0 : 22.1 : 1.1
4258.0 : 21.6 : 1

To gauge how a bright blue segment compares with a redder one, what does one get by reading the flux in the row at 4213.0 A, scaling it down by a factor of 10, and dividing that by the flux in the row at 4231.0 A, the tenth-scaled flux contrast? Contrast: 0.111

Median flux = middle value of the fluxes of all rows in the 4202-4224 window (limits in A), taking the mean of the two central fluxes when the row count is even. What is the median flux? 21.4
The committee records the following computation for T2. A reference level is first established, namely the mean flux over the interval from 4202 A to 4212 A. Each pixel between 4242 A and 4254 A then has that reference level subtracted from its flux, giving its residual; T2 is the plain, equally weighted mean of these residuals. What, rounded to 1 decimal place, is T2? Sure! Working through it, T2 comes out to 1.9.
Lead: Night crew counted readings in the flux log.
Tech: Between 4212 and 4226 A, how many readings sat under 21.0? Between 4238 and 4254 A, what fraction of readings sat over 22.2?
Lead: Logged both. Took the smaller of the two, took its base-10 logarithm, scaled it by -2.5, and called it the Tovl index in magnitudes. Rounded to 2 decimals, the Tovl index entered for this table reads 0.24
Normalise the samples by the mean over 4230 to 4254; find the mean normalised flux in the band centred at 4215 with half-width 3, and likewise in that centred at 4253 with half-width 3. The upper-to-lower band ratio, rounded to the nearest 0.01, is 1.03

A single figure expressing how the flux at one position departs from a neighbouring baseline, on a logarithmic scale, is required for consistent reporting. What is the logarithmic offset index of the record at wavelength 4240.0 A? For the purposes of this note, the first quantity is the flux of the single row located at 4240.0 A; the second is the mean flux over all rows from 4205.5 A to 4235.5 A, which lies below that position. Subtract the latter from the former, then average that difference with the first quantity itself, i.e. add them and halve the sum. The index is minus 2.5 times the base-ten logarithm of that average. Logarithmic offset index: -2.79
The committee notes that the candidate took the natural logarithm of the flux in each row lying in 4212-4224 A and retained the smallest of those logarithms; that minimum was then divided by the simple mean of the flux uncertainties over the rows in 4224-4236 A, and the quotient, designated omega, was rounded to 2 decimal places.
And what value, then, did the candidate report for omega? 2.84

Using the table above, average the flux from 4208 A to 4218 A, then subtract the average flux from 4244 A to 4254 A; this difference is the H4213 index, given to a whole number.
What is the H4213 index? -1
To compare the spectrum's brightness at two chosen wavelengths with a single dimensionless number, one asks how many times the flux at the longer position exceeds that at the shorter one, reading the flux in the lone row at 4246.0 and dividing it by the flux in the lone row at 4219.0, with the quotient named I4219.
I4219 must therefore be 1.01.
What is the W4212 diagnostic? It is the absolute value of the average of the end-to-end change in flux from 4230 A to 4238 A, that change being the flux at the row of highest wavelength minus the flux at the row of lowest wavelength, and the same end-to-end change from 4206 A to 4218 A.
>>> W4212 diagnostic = 1.0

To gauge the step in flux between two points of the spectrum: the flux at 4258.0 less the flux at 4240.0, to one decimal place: -1.6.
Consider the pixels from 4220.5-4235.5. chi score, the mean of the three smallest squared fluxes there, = 323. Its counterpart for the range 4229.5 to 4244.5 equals 422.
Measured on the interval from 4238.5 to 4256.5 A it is 486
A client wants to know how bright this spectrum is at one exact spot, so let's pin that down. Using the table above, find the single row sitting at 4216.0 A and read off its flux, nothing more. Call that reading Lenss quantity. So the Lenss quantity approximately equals 19.7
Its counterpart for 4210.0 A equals 21.4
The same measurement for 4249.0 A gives 22.4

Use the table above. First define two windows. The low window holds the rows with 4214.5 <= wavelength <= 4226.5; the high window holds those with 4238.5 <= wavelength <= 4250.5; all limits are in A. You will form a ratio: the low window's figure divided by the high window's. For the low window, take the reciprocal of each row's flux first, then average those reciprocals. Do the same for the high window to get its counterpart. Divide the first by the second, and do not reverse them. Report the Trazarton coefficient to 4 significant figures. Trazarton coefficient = 1.157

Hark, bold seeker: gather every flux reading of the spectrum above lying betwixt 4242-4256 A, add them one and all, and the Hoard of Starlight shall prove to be 113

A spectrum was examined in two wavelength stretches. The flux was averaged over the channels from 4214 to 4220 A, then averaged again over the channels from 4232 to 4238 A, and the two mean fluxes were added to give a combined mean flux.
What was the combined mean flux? 42.1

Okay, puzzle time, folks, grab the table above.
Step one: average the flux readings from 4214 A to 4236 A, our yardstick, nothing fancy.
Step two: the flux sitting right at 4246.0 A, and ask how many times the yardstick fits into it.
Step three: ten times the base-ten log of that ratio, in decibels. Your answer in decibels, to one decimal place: 0.8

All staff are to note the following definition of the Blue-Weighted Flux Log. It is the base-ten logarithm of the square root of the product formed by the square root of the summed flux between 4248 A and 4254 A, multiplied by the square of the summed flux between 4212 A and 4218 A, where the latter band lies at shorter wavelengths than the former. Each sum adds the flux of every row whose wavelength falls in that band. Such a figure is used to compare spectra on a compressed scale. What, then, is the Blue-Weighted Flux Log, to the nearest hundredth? 2.04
